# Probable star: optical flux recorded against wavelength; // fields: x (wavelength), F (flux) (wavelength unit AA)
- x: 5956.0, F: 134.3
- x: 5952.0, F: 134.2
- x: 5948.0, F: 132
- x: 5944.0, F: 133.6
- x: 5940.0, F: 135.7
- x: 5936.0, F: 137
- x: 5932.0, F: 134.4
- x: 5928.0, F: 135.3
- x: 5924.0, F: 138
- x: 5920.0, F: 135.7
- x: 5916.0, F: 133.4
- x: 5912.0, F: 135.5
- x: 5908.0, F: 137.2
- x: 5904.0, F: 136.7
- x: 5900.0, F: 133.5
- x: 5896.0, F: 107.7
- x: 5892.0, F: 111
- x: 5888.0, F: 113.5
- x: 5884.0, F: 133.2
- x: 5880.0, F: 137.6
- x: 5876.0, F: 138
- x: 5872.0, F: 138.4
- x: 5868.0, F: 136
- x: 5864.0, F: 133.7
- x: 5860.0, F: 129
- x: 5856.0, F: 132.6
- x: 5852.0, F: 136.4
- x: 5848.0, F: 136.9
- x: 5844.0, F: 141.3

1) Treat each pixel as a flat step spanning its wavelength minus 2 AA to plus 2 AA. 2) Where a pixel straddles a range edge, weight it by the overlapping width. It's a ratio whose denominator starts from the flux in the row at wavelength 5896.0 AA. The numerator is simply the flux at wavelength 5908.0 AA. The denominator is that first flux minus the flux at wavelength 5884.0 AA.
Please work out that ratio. -5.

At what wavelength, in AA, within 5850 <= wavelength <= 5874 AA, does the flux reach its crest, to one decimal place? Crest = 5872.0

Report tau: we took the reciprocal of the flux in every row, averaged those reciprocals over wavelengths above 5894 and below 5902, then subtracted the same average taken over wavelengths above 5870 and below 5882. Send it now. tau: 0.0011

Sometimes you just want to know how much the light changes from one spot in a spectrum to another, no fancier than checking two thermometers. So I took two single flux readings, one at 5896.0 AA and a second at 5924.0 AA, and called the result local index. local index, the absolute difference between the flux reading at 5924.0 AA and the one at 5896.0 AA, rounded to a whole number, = 30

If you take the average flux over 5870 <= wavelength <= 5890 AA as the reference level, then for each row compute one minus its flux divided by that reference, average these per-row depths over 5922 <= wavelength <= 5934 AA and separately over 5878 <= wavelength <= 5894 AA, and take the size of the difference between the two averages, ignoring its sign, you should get 0.091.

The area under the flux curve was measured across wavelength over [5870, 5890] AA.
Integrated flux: 2643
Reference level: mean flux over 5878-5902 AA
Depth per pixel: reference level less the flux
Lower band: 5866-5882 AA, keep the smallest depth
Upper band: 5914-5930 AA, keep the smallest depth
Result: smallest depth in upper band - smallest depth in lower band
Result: 0.4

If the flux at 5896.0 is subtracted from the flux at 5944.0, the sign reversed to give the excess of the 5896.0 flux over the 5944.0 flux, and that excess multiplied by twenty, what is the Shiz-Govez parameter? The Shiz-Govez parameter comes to -518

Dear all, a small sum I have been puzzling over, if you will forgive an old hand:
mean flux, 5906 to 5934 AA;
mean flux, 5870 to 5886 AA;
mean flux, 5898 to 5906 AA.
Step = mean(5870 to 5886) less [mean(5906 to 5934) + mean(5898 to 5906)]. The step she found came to -134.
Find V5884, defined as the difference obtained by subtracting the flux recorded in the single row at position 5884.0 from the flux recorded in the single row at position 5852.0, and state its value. 3.2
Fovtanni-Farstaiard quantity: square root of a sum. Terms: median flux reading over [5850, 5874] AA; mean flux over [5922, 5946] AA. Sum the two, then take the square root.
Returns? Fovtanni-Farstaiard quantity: 16.4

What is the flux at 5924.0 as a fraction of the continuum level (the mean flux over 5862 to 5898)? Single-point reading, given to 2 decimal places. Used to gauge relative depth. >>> 1.08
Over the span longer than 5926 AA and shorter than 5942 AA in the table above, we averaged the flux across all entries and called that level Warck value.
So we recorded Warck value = 136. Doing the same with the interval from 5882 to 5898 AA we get 116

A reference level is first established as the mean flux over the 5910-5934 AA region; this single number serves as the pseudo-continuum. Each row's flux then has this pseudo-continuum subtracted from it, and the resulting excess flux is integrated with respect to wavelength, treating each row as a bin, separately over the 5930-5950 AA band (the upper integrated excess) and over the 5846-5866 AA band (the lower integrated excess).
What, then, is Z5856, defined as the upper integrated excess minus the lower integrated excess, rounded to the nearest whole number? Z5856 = 16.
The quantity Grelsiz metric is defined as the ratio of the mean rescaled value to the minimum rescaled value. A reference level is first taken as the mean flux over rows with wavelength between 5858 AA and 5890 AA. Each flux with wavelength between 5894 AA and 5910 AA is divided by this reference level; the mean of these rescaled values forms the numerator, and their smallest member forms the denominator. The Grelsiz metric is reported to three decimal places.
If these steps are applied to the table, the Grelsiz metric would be 1.196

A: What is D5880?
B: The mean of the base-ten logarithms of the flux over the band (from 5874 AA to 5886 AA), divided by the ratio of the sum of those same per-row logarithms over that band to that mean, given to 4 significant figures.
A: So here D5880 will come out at 0.7114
